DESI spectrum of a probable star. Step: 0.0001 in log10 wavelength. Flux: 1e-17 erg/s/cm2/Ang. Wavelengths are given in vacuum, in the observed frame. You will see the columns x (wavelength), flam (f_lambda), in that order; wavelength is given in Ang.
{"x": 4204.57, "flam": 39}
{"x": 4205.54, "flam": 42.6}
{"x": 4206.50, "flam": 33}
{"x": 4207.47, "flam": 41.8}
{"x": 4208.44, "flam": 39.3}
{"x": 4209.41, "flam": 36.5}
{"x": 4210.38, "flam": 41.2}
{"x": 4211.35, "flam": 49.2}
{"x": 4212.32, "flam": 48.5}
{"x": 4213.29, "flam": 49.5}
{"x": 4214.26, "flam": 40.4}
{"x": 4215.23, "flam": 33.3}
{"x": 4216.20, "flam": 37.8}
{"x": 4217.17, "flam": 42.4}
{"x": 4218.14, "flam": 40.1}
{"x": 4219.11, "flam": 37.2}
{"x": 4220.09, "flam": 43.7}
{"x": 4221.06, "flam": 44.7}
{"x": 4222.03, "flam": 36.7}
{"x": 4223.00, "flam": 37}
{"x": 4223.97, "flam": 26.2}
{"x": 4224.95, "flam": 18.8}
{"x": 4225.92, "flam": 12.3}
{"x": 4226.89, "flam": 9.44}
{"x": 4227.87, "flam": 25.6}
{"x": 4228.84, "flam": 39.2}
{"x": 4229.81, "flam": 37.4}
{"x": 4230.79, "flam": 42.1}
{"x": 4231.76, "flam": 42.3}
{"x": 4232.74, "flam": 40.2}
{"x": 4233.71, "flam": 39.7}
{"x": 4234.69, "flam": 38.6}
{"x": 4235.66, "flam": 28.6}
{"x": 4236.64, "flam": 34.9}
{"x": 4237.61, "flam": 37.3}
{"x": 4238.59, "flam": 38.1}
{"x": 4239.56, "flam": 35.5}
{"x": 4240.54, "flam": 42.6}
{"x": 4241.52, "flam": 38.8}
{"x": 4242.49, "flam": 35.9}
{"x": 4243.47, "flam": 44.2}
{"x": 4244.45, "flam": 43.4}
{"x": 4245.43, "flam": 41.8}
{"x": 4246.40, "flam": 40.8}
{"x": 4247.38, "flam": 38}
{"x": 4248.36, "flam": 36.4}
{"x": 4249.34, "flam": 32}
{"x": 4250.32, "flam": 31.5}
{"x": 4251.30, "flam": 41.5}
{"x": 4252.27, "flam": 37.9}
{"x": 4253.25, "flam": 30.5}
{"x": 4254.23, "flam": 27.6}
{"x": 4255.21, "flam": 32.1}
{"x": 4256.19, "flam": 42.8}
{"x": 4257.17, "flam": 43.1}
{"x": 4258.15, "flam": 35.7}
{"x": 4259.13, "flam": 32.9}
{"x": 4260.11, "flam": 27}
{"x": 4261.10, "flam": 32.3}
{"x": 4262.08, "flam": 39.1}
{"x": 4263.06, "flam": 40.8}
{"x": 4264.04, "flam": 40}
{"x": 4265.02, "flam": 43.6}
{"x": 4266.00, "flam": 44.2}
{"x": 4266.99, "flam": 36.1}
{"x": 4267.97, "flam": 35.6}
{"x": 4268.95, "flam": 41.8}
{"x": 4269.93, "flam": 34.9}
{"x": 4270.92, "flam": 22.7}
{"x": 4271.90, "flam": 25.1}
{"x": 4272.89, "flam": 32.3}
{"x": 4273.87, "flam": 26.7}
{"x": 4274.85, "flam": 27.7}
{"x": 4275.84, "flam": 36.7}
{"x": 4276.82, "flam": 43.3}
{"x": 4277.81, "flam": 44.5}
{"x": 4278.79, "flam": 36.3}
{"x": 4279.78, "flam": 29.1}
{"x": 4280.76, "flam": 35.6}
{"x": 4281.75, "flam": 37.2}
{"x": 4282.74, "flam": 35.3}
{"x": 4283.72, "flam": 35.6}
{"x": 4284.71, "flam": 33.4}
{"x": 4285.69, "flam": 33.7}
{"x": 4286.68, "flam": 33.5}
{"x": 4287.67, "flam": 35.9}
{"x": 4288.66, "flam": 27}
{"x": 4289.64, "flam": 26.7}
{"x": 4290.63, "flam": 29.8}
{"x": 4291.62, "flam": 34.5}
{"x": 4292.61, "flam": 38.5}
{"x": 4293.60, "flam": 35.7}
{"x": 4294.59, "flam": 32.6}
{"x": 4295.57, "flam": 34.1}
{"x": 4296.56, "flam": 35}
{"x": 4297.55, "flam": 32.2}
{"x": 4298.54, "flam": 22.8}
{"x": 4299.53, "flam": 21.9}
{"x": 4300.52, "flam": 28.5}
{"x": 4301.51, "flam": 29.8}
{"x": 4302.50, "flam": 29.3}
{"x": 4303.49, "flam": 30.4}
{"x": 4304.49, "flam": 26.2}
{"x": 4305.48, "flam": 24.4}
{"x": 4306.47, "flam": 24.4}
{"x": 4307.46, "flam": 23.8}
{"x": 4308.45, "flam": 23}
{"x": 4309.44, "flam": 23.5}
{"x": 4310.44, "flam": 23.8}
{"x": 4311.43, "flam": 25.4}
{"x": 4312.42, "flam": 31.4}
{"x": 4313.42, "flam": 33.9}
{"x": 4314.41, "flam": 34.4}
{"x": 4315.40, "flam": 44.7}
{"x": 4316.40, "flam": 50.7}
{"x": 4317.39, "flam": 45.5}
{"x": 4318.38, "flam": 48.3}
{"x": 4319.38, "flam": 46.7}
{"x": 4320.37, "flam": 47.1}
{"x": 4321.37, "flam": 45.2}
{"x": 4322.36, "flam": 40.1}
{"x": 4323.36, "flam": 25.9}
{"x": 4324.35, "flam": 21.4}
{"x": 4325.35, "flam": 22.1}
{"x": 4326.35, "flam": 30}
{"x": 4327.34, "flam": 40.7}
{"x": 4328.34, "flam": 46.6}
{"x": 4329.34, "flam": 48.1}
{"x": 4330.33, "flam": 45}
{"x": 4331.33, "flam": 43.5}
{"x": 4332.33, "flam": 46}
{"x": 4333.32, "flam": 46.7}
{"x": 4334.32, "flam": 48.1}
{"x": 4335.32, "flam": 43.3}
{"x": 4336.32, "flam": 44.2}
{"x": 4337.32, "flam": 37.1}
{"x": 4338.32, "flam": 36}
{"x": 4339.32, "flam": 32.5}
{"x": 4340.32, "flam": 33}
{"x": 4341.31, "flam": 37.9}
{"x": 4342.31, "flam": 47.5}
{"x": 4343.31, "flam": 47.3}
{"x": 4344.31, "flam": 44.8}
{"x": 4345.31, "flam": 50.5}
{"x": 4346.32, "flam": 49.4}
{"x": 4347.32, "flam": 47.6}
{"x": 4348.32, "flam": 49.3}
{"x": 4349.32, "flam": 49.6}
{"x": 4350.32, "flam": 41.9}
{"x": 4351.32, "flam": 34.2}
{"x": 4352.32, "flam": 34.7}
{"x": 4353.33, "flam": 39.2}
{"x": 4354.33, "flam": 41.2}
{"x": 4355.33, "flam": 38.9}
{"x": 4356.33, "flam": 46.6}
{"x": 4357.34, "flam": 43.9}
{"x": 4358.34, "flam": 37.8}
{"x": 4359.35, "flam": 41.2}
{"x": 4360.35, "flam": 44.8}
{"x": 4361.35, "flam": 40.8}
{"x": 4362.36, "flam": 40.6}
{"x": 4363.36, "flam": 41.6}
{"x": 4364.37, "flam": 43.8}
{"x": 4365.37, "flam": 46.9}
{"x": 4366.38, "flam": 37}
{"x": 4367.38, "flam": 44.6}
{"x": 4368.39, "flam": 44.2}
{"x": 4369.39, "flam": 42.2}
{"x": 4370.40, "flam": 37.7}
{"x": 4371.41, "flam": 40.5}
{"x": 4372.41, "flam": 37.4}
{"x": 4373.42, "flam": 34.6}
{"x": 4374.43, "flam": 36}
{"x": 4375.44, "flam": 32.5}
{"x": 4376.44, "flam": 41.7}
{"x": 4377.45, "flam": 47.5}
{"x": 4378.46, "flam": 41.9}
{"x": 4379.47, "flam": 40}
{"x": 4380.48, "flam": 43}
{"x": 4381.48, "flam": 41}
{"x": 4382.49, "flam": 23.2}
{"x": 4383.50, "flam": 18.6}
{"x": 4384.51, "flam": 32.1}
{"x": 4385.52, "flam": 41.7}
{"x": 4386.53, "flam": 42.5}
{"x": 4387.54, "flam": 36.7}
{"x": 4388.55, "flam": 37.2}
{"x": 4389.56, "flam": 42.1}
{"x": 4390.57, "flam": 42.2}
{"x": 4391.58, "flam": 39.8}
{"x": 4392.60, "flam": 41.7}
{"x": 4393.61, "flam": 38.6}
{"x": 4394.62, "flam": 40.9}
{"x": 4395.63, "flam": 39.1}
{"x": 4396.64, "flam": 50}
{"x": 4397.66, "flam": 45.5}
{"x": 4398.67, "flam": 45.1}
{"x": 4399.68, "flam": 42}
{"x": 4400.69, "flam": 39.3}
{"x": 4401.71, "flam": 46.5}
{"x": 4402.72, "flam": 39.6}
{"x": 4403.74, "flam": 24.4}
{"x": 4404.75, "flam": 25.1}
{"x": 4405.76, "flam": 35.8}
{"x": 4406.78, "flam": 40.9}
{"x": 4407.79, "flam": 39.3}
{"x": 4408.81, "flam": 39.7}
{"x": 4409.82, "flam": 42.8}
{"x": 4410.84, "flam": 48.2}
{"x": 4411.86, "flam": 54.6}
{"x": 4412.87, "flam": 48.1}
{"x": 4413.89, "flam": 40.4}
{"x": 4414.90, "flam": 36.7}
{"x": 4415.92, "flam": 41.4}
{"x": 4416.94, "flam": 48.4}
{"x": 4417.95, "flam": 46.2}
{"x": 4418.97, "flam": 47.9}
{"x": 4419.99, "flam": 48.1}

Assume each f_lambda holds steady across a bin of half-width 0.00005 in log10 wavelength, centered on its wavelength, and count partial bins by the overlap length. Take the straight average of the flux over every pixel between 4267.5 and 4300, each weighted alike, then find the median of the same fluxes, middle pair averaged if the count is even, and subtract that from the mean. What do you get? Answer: -1.1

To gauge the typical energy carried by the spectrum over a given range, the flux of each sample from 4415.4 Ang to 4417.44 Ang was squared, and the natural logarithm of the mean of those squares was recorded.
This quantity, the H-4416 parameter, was 7.61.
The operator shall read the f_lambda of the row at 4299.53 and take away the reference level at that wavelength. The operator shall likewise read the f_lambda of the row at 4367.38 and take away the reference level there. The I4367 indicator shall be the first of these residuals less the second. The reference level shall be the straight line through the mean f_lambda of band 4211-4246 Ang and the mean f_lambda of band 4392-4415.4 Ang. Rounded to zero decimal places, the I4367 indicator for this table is -21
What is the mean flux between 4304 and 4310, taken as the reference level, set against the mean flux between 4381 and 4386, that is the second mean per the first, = 1.29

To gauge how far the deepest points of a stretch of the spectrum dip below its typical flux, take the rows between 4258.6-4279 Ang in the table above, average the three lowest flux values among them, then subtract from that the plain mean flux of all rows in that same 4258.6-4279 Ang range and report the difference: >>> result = -10.6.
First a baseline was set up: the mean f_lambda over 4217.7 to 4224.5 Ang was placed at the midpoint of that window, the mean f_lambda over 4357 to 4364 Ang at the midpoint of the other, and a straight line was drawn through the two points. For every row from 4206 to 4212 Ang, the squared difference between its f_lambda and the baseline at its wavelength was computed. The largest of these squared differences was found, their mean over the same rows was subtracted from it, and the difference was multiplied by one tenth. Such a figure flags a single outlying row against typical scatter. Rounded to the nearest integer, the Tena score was 10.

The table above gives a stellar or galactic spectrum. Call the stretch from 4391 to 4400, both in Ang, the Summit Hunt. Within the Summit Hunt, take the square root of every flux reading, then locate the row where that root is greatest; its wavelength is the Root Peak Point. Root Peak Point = 4396.64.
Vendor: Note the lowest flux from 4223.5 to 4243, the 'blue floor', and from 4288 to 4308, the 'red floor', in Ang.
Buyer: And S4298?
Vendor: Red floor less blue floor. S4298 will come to 12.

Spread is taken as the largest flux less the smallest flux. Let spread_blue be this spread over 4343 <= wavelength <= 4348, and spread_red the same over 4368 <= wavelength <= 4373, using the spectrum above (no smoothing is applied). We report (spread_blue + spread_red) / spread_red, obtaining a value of 1.8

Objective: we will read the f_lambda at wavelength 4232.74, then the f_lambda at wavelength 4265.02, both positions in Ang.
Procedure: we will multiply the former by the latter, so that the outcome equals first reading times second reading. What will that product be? 1753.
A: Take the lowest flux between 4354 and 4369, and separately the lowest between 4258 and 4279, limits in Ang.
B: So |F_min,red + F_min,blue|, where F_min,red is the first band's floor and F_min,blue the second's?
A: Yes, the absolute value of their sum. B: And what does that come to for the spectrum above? 60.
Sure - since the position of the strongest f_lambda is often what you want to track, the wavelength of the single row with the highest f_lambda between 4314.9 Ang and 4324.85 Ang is 4316.40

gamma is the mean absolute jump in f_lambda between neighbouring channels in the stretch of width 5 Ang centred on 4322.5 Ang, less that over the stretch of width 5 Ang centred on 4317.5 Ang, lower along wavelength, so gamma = 3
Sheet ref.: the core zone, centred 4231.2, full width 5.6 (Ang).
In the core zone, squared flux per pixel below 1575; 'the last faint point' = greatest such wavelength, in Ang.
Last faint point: 4229.81 Ang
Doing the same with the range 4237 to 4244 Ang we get 4242.49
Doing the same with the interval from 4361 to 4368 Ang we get 4366.38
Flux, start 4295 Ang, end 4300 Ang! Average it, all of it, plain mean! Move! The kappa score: 29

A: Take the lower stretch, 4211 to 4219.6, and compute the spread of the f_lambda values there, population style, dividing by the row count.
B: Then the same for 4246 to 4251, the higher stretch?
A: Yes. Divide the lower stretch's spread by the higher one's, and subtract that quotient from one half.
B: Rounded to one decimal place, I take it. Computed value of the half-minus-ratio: -1.1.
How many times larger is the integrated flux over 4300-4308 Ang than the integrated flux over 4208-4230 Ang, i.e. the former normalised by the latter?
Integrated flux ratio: 0.3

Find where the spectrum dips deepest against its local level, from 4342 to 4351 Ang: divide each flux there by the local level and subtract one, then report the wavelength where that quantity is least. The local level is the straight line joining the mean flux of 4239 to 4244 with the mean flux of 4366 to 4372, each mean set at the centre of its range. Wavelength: 4350.32 Ang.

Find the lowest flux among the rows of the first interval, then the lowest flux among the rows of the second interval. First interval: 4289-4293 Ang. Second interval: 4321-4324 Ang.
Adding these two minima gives 53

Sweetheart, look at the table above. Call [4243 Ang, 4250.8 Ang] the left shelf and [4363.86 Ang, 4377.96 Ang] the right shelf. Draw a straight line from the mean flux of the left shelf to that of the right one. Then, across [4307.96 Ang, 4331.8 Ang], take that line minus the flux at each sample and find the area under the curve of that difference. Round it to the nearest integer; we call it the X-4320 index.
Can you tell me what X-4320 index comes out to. 64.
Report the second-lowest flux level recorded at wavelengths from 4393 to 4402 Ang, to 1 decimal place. 39.1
